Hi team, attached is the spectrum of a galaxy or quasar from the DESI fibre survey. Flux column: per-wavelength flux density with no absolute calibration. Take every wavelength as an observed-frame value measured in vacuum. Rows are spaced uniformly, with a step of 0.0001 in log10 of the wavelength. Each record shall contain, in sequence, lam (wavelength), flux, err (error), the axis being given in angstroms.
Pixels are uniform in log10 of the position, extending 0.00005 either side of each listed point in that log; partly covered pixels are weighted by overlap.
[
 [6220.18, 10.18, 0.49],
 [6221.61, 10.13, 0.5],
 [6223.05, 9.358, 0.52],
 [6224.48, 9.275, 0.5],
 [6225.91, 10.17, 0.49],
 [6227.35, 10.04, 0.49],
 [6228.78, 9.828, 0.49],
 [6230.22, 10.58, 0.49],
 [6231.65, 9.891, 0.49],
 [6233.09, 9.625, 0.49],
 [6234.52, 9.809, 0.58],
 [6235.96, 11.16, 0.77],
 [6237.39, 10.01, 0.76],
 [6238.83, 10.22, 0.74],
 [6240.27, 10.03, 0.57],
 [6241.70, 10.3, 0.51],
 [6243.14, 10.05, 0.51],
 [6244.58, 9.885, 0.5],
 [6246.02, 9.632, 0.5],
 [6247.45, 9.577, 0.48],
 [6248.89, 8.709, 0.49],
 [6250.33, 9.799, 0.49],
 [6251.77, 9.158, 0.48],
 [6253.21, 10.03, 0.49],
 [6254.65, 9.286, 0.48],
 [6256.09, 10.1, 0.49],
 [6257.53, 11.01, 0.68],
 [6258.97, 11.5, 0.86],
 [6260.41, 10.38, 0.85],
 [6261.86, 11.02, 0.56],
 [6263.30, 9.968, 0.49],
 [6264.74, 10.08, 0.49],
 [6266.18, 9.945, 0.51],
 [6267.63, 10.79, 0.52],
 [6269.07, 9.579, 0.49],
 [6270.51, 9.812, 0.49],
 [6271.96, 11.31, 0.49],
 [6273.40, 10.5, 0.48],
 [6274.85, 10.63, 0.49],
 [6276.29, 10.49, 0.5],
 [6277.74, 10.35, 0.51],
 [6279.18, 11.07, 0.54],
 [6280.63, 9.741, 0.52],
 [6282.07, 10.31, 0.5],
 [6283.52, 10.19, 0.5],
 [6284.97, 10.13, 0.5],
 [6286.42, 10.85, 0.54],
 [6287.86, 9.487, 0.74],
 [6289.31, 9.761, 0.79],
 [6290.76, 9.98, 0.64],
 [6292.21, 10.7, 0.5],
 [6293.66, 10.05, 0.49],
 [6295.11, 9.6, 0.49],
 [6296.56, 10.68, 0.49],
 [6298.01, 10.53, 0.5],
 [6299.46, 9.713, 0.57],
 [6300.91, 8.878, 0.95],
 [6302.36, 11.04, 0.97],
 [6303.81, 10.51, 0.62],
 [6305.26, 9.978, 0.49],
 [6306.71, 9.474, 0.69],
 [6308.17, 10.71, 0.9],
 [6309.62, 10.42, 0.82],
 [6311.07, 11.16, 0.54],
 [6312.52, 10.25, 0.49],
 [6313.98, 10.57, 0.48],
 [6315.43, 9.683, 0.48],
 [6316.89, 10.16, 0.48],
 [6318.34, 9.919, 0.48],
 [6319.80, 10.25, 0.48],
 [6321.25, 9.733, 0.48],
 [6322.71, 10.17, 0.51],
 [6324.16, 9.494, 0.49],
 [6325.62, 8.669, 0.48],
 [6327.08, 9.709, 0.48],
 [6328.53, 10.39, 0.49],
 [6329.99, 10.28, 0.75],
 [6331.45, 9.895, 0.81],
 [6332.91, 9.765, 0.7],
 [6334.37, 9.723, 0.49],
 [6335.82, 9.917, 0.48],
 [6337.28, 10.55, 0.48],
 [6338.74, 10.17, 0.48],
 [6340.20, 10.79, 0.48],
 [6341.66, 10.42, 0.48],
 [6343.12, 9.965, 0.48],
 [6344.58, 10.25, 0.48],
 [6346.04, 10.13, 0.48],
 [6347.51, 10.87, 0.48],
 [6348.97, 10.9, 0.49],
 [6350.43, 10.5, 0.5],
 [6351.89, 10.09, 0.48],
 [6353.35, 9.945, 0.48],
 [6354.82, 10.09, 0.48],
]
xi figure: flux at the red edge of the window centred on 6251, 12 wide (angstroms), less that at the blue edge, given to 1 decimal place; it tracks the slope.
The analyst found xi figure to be 0.5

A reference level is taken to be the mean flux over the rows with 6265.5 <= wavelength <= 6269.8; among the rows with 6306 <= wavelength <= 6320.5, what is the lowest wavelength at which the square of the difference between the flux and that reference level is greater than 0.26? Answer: 6306.71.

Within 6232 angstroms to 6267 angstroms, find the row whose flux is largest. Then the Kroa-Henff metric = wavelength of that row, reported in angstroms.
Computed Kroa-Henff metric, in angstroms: 6258.97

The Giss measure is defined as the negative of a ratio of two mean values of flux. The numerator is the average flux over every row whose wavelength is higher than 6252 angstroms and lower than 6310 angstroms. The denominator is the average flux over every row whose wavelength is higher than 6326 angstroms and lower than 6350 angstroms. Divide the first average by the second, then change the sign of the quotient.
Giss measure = -1.00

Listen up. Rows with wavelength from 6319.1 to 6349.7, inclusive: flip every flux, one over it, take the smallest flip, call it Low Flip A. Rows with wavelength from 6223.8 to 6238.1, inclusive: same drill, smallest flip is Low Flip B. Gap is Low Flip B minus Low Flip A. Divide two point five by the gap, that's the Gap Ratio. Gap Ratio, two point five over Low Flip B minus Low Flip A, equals -1170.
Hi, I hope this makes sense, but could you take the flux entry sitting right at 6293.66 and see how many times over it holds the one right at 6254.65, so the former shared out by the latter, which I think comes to 1.08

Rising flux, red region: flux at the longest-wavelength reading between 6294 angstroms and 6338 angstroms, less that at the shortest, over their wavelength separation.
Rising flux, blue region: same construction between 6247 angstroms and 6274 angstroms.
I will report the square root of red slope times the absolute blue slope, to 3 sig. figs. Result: 0.0283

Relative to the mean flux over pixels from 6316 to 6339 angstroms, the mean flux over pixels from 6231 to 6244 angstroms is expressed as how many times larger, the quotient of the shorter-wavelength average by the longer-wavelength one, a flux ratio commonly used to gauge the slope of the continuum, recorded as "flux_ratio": 1.02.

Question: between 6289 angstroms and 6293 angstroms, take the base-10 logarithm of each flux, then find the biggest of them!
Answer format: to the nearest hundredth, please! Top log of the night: 1.03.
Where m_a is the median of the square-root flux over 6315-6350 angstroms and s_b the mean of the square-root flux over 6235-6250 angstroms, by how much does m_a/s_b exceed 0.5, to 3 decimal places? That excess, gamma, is 0.510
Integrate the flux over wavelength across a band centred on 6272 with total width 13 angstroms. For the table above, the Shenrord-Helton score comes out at 135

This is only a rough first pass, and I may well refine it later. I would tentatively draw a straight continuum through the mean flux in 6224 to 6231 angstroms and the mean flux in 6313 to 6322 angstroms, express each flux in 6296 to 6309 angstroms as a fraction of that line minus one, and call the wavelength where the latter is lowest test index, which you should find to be 6300.91 angstroms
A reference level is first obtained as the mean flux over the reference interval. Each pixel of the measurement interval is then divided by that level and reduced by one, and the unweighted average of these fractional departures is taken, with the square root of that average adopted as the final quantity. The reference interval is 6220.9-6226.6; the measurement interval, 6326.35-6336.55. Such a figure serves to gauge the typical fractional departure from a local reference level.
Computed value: 0.15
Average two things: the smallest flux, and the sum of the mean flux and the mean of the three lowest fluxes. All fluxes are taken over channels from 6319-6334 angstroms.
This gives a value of 13.9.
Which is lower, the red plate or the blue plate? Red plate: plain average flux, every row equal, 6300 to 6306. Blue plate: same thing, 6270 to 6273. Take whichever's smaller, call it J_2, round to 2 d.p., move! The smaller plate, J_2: 10.10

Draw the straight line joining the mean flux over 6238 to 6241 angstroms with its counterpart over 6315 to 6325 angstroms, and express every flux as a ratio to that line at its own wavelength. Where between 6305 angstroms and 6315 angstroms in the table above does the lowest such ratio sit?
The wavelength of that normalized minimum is 6306.71 angstroms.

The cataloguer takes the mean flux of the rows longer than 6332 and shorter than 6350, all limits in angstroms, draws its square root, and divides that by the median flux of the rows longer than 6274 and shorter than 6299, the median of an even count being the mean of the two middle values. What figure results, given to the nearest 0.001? 0.311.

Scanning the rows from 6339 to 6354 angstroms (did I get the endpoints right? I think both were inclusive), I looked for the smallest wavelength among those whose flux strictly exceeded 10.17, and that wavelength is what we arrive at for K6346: 6340.20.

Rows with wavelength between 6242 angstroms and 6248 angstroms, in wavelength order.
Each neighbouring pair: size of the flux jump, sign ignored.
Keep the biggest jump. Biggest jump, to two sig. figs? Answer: 0.25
